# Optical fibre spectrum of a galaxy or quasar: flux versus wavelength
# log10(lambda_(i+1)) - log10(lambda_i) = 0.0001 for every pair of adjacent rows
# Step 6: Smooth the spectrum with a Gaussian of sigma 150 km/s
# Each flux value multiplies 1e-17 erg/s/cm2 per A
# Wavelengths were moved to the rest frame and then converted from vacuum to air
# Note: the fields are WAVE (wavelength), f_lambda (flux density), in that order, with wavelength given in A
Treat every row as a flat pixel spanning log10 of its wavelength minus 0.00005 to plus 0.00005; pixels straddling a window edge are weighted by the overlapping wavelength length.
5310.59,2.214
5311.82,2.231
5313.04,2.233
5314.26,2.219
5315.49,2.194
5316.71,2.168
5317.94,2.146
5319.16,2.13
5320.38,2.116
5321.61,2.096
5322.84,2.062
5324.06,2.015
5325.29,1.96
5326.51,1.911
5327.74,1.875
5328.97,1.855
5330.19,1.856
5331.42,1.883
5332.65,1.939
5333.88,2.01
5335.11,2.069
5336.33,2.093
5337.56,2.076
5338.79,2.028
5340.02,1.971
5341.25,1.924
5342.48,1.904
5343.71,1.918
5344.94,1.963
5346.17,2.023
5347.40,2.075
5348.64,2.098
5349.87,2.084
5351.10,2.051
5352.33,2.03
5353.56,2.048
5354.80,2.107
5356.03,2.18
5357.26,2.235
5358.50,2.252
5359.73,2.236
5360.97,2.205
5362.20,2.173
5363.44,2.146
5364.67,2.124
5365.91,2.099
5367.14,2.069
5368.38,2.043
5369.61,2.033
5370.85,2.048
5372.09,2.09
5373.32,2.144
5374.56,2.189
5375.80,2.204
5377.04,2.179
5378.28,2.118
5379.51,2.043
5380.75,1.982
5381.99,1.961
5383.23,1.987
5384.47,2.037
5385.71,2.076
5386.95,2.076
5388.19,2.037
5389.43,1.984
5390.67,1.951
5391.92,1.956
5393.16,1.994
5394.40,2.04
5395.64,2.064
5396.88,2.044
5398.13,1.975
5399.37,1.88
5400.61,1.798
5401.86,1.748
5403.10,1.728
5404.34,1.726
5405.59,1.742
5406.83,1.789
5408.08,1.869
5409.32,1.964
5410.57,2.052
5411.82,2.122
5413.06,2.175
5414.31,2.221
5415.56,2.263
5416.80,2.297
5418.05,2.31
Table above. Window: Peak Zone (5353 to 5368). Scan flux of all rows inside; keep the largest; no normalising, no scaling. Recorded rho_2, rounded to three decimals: 2.252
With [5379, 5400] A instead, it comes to 2.076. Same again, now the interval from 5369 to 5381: 2.204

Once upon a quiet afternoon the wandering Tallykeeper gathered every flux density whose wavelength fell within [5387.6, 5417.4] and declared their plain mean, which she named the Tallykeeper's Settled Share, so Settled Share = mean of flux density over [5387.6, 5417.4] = 1.98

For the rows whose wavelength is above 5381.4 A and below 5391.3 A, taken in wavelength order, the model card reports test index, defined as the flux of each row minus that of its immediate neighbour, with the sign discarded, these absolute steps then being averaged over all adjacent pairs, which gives 0.034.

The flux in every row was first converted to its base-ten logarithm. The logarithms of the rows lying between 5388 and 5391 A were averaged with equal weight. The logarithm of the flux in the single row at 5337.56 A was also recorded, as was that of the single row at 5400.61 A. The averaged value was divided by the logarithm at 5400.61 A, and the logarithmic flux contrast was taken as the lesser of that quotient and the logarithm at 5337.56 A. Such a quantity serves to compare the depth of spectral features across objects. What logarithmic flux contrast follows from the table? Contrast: 0.32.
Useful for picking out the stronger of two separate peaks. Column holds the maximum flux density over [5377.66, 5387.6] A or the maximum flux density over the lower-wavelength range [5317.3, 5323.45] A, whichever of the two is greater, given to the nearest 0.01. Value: 2.15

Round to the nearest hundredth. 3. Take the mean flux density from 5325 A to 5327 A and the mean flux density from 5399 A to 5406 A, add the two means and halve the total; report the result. 1.85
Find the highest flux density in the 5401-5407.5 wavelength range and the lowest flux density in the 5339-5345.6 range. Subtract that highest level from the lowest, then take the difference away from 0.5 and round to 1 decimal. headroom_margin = 0.4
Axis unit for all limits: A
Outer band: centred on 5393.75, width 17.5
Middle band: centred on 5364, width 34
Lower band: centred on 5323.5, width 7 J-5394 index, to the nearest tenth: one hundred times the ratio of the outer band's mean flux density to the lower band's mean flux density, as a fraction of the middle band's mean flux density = 46.0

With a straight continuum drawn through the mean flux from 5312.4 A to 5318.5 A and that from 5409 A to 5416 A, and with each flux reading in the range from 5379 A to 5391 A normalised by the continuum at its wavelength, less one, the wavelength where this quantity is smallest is 5390.67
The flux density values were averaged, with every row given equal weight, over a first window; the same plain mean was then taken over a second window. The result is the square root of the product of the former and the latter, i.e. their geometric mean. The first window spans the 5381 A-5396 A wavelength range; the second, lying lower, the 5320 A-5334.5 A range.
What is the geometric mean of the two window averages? 1.99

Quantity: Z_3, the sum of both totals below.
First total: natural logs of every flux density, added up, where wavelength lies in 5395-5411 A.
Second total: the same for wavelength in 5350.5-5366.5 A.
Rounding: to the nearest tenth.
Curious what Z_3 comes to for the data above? 18.1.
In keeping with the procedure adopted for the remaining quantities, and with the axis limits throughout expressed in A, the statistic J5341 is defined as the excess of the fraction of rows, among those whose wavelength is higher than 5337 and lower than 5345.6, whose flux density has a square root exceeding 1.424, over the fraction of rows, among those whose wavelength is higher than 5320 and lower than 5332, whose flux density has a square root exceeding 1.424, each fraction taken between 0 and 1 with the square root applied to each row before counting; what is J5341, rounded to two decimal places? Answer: -0.01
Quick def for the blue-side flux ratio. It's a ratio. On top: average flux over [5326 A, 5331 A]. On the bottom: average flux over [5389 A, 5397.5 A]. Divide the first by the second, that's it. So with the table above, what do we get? 0.93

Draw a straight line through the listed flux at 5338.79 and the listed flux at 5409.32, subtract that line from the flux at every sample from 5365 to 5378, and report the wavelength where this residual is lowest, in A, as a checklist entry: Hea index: 5369.61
